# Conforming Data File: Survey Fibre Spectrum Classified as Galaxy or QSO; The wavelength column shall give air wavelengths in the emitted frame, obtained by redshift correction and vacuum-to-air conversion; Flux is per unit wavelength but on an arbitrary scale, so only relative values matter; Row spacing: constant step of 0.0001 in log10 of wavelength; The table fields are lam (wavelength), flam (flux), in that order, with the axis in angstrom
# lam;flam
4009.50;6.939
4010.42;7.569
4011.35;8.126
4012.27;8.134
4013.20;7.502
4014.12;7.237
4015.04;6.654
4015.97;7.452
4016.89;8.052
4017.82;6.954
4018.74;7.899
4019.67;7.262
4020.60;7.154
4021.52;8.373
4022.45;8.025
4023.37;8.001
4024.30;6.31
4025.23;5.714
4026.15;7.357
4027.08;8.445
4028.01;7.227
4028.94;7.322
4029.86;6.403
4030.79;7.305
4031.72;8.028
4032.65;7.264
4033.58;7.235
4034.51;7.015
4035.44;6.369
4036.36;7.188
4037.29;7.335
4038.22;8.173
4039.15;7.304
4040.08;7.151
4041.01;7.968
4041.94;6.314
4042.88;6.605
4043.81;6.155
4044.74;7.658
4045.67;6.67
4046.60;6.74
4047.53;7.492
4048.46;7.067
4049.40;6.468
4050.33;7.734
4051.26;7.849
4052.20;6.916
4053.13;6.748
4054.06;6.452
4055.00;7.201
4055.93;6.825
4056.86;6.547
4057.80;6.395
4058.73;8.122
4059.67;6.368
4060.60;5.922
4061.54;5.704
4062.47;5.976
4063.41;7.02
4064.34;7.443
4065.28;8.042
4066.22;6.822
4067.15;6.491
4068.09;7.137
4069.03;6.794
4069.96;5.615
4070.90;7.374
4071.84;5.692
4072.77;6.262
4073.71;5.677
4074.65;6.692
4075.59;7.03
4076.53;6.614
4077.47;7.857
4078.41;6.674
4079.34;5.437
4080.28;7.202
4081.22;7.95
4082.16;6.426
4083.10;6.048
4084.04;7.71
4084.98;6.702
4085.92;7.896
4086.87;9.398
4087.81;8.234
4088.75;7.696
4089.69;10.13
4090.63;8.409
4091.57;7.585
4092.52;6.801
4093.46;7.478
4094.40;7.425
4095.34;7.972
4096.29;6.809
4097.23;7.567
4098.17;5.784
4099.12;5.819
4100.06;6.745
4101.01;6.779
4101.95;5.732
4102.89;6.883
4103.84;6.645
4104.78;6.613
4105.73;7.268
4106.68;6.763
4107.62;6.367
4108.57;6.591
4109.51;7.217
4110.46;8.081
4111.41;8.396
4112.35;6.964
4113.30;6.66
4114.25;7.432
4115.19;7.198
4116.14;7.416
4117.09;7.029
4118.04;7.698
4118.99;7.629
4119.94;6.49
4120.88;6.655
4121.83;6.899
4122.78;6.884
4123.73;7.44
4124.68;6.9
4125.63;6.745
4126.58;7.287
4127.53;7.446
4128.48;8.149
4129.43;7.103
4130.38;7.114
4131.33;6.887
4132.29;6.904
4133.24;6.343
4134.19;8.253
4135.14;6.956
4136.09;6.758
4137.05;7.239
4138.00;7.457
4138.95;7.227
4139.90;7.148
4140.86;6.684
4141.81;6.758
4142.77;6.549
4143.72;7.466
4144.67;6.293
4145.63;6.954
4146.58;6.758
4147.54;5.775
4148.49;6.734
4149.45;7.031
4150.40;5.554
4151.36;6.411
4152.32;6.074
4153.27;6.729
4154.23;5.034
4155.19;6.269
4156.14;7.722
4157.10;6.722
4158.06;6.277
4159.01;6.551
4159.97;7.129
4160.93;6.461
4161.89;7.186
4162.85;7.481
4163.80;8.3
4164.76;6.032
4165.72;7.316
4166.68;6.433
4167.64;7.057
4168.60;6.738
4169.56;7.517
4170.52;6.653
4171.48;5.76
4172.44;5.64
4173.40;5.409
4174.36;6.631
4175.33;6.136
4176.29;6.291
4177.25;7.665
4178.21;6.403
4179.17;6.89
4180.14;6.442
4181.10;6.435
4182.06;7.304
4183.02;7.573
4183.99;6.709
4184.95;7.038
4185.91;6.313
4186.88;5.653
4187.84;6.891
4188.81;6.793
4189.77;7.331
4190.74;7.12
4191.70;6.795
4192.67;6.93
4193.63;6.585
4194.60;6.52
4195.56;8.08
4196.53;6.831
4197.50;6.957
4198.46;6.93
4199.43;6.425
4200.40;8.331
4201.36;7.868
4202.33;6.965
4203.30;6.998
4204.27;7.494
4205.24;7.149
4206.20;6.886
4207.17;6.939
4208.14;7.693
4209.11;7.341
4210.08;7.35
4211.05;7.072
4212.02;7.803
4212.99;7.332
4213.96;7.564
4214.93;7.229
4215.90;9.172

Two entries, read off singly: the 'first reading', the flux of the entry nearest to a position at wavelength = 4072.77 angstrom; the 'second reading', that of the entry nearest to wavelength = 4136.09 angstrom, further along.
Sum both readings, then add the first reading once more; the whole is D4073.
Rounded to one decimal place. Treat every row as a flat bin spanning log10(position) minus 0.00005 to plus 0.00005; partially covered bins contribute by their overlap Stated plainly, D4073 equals 19.3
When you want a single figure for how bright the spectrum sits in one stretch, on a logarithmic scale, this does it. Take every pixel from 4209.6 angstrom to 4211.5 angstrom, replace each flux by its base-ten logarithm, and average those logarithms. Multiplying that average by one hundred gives 85.8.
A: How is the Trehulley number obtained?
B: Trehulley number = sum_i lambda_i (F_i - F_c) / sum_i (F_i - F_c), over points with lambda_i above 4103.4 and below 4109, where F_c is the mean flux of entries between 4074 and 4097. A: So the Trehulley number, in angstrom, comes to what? 4106.4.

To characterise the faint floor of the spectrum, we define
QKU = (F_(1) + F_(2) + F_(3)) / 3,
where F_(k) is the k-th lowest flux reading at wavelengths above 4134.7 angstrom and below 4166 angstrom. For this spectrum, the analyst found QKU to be 5.45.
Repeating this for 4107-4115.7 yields 6.54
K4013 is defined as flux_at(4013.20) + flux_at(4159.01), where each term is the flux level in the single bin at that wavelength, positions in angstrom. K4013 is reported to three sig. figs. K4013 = 14.1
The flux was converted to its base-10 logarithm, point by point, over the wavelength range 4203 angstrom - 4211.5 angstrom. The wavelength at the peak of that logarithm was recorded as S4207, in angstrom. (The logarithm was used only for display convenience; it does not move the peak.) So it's 4208.14 angstrom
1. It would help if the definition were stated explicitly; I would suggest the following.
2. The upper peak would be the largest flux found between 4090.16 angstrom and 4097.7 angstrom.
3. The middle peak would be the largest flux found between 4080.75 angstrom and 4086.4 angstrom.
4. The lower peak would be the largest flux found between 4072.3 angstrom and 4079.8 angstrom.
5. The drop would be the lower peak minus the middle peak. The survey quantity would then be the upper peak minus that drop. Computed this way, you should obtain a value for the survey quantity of 8.5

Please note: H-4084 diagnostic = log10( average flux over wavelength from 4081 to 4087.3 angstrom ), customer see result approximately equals 0.87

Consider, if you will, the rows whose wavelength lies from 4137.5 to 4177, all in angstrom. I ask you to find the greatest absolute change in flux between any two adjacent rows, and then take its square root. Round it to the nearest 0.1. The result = 1.5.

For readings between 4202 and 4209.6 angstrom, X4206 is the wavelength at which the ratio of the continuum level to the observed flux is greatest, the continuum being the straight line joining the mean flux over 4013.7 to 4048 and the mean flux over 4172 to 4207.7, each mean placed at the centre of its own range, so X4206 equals 4206.20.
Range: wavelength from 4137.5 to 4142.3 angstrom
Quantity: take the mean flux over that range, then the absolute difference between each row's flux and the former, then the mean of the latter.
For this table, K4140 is 0.3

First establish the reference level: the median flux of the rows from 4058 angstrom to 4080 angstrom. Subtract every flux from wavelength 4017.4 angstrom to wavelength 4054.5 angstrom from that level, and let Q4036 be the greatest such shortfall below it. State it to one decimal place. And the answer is 1.0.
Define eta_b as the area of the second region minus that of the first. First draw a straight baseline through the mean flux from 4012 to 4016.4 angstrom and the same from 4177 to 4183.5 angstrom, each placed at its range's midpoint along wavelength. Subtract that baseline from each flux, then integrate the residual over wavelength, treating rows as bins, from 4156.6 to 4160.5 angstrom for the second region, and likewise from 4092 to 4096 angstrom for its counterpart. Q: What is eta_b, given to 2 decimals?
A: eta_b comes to -2.20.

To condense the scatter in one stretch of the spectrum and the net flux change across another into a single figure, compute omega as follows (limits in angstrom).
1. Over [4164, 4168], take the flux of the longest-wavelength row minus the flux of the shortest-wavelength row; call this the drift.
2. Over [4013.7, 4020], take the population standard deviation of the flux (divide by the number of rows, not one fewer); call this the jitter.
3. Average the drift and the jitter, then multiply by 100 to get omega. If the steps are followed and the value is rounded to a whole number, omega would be 74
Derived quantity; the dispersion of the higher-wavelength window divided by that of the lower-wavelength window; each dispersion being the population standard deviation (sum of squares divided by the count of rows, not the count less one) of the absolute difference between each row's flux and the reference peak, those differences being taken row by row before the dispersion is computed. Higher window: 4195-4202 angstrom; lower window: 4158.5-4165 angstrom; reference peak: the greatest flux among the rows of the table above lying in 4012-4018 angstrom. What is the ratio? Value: 1.0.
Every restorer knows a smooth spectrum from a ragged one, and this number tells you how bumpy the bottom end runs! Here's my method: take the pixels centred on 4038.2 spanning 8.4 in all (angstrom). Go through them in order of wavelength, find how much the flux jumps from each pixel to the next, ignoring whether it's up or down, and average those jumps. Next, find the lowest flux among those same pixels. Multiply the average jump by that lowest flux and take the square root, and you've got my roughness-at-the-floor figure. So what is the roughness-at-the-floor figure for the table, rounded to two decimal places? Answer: 2.17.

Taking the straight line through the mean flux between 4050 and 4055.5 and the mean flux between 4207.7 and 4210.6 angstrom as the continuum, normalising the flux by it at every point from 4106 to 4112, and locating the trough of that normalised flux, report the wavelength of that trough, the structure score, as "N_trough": 4107.62 angstrom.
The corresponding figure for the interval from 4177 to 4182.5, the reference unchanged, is 4178.21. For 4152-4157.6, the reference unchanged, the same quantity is 4154.23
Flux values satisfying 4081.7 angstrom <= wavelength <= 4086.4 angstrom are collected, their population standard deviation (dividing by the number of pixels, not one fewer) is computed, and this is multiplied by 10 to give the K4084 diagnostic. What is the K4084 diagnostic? 7.2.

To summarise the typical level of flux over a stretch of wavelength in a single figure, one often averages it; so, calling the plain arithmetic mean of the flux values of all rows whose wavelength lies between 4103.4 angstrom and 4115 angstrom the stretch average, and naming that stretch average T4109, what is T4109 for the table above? 7.1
